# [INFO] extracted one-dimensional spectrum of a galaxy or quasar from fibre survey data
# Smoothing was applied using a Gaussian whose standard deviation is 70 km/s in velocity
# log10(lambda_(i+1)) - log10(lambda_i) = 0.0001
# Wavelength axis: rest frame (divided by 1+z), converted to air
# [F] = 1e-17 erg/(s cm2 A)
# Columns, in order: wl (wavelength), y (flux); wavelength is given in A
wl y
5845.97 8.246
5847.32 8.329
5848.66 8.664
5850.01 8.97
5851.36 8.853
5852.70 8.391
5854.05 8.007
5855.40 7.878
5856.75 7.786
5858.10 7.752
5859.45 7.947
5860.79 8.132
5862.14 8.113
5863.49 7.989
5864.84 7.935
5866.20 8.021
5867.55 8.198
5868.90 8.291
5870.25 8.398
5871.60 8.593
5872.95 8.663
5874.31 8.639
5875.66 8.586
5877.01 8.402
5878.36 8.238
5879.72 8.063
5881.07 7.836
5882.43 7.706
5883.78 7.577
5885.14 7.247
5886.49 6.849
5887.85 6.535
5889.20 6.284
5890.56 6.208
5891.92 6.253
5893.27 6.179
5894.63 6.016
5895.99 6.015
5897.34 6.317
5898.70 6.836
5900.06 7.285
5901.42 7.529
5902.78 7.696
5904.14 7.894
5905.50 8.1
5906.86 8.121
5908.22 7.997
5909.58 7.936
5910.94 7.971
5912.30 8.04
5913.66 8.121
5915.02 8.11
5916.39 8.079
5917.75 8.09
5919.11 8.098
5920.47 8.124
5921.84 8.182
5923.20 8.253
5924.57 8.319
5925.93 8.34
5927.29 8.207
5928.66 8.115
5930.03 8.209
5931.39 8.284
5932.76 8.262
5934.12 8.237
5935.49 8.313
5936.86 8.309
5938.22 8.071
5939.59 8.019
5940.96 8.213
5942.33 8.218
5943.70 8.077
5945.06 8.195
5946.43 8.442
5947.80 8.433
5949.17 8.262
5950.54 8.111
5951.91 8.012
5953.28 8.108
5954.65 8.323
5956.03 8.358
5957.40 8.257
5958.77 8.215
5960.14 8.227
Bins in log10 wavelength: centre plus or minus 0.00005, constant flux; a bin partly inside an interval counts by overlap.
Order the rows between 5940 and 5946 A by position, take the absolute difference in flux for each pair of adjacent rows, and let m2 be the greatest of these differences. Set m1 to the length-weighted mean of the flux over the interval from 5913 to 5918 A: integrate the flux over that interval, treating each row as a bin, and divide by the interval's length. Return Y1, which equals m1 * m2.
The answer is 1.1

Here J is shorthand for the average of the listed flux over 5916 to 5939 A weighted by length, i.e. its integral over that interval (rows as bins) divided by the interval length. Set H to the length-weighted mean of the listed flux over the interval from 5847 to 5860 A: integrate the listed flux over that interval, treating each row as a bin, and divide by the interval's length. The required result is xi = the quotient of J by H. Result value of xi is 0.99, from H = 8.3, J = 8.21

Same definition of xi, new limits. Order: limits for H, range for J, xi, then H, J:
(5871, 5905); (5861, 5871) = 1.11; 7.3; 8.14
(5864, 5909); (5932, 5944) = 1.09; 7.5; 8.19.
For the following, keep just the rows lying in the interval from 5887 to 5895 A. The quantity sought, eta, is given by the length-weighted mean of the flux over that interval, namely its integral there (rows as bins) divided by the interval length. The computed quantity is 6.27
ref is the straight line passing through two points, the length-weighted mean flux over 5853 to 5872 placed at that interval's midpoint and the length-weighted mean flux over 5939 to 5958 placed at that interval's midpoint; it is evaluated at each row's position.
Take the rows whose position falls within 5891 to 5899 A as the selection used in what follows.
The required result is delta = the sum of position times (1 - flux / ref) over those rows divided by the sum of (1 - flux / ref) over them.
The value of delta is 5895.1 A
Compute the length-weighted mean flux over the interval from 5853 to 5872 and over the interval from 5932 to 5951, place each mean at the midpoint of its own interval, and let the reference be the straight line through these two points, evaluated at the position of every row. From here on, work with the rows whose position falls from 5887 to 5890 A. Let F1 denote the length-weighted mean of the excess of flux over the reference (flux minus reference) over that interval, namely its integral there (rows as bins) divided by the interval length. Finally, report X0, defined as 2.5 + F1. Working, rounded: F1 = -1.7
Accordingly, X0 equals 0.8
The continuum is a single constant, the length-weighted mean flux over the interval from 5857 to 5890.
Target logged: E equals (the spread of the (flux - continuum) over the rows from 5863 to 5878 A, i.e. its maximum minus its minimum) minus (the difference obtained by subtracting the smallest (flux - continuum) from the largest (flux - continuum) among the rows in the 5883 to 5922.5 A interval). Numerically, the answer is -1.4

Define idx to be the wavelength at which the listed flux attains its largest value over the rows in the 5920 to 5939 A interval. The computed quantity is 5925.93 A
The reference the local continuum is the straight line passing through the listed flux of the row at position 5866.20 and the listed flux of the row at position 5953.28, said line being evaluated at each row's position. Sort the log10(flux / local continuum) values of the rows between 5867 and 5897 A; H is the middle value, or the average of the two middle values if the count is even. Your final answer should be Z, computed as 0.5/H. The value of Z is -34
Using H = -0.015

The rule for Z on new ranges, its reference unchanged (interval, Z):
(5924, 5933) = 54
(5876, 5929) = -97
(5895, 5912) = -35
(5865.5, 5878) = 25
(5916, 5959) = 77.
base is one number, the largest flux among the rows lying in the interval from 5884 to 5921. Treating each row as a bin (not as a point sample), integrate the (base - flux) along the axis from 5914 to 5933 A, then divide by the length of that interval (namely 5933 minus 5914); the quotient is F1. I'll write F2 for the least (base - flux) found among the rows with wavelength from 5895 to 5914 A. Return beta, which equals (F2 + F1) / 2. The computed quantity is 0.0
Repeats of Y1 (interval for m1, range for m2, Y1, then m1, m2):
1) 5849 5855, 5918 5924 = 0.6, 8.5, 0.07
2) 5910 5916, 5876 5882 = 1.8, 8.1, 0.23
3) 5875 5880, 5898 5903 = 3.7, 8.3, 0.45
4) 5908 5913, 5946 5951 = 1.4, 8.0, 0.17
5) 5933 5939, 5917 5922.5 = 0.5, 8.2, 0.06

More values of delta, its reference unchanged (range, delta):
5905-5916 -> 5910.2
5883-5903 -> 5893.0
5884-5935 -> 5893.3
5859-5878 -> 5874.1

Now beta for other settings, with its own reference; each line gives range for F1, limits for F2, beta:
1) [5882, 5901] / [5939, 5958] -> 0.6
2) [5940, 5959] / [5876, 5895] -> -0.2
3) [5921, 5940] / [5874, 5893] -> -0.3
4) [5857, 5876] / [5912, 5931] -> -0.2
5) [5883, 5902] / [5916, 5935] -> 0.6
